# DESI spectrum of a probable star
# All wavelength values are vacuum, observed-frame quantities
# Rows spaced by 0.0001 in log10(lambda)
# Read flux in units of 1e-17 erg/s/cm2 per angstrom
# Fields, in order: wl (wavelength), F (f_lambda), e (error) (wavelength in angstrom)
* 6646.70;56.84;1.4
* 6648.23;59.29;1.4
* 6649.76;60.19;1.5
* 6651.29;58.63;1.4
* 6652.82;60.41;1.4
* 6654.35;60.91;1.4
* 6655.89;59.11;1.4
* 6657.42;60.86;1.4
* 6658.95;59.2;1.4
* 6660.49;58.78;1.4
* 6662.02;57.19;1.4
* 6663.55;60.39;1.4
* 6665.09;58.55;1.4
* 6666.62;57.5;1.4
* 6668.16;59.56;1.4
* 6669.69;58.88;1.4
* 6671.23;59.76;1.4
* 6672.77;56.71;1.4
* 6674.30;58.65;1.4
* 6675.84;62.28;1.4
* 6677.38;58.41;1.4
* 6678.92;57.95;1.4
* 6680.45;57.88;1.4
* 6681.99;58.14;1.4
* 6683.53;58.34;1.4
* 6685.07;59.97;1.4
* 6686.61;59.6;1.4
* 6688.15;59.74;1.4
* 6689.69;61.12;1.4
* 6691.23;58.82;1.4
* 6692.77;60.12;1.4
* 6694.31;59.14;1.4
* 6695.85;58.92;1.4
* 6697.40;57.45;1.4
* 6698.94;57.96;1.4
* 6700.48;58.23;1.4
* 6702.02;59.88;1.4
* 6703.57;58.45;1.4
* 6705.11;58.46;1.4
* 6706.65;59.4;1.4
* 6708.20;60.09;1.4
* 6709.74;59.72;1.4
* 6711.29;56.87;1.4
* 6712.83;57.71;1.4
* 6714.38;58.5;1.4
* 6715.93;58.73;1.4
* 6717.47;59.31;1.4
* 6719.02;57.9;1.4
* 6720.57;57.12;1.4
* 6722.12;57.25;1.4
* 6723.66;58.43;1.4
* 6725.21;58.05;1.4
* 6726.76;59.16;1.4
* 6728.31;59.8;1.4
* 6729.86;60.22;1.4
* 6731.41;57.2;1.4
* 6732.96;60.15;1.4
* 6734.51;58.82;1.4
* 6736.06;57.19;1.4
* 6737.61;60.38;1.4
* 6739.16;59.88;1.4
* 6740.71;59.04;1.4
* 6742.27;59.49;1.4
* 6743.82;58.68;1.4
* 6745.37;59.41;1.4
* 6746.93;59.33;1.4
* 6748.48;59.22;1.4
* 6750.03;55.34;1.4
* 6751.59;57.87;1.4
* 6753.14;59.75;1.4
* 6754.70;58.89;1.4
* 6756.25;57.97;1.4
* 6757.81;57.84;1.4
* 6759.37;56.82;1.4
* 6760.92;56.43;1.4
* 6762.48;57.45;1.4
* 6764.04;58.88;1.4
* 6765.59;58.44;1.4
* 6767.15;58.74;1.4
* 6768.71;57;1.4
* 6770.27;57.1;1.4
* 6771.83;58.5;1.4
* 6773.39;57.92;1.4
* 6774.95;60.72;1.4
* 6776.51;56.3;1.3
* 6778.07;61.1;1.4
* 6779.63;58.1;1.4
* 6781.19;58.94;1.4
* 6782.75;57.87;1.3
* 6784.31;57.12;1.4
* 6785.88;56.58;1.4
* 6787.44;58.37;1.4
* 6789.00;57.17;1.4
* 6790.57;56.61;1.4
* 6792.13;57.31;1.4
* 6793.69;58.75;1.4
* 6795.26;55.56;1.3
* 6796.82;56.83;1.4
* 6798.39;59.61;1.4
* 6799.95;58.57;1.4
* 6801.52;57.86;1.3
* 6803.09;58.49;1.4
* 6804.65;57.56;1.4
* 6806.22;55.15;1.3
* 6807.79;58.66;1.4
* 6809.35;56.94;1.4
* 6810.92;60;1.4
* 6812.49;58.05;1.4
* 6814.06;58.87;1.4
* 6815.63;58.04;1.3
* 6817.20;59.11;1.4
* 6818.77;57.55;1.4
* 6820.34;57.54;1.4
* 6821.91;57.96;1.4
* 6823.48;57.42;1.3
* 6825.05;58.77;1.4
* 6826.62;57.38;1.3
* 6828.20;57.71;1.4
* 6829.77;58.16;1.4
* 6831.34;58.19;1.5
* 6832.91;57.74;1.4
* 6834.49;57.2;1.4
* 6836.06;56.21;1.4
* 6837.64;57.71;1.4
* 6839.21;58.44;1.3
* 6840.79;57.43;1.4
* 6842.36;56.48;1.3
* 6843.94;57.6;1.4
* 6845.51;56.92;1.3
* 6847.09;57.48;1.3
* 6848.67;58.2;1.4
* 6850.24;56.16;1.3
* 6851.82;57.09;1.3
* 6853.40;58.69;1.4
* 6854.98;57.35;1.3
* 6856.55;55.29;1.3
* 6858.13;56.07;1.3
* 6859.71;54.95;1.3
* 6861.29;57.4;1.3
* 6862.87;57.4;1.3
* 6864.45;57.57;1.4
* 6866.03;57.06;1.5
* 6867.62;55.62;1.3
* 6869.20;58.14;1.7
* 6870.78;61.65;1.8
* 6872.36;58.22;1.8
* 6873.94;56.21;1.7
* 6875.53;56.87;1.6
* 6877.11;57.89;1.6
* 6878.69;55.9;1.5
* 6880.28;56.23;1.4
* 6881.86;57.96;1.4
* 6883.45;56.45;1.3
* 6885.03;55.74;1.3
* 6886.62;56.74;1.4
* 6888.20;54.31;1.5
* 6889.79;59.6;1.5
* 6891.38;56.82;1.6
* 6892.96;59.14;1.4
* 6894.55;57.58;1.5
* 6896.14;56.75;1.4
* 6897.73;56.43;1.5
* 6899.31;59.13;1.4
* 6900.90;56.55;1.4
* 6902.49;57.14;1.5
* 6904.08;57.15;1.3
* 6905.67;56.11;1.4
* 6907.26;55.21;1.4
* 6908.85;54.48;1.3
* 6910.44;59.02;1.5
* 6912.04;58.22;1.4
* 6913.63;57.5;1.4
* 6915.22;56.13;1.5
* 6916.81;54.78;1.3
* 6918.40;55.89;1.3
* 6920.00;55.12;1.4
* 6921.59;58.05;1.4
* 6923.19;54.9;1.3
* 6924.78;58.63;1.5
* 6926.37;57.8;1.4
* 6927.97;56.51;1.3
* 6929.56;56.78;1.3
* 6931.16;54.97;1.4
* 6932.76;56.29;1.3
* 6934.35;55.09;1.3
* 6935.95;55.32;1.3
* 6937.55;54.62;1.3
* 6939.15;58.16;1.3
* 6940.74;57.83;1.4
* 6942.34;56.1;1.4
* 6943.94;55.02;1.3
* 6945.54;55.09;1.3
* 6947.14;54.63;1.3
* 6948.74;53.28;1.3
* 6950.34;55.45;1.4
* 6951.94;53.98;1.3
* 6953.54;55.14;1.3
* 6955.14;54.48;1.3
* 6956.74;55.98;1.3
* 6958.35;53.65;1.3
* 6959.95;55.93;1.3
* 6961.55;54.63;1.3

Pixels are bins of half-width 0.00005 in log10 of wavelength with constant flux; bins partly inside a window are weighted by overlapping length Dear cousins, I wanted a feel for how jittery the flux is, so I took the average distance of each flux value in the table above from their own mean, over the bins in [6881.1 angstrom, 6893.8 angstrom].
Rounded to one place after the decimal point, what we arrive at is 1.4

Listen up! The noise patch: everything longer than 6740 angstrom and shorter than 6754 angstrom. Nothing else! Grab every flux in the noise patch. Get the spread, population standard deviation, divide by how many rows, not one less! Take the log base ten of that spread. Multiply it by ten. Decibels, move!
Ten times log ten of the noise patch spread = 1.1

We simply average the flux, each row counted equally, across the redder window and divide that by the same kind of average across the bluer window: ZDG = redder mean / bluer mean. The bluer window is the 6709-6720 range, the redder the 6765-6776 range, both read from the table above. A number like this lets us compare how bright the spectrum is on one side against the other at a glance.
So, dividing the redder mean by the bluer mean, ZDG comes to 0.999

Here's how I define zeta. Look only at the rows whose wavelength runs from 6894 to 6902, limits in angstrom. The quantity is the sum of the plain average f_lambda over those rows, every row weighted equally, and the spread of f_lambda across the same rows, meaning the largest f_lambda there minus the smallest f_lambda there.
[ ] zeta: 60.0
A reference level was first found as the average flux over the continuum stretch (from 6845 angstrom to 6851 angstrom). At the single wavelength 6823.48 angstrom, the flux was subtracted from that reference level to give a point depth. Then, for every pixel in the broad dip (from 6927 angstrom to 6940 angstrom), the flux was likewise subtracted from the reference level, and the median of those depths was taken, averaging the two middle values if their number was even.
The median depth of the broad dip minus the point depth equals 1.6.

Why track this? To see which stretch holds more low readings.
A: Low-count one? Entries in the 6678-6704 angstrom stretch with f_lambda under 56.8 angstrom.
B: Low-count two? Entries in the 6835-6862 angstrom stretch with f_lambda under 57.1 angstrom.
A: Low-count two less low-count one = 8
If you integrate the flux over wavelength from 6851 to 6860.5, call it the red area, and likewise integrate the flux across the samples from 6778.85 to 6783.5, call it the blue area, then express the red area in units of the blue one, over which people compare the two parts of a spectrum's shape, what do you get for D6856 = 2.0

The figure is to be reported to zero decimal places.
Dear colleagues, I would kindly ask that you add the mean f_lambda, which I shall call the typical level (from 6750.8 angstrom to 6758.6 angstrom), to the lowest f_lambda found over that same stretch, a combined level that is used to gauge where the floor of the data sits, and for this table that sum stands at 116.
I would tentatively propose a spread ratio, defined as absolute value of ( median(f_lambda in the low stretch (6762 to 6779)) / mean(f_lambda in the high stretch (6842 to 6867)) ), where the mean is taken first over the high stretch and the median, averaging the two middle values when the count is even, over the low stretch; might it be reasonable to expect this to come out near 1.03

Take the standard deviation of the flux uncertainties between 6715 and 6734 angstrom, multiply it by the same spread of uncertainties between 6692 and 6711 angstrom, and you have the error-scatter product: 0.0000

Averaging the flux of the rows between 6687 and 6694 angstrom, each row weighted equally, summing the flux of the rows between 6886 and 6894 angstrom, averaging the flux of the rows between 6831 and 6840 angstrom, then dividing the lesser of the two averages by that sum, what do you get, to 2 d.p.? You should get 0.20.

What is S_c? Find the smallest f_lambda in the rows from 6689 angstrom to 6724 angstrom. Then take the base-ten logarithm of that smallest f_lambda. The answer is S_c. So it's 1.75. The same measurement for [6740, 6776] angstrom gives 1.74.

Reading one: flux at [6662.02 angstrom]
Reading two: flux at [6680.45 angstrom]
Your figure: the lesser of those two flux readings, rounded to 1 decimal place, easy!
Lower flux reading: 57.2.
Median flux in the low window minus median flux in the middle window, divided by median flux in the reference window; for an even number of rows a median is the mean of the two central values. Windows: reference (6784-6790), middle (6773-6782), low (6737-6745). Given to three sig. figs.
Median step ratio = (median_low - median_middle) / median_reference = 0.0170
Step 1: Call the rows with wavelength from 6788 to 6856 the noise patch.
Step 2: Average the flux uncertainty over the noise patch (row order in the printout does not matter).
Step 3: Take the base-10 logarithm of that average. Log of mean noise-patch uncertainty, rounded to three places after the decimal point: 0.137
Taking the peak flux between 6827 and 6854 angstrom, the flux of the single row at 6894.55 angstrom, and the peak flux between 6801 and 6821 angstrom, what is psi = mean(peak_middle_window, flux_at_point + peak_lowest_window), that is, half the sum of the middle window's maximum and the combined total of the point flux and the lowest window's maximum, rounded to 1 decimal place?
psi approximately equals 88.1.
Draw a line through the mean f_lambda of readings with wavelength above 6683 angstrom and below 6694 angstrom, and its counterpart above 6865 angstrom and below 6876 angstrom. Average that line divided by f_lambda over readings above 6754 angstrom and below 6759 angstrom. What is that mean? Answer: 1.01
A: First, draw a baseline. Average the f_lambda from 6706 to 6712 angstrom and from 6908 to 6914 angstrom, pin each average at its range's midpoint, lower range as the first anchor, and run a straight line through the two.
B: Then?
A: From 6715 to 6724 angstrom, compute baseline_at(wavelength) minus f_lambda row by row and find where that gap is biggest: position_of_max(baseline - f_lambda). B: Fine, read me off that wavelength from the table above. 6720.57 angstrom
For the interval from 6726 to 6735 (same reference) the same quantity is 6731.41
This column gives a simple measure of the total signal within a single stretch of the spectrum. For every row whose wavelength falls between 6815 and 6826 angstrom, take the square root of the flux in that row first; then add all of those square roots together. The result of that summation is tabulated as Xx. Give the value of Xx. 53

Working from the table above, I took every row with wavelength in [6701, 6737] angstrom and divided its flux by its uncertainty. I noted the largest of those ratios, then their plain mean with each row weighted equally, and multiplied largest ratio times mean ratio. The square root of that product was 42.4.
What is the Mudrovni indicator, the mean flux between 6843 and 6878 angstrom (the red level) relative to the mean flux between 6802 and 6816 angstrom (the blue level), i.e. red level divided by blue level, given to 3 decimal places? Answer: 0.988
